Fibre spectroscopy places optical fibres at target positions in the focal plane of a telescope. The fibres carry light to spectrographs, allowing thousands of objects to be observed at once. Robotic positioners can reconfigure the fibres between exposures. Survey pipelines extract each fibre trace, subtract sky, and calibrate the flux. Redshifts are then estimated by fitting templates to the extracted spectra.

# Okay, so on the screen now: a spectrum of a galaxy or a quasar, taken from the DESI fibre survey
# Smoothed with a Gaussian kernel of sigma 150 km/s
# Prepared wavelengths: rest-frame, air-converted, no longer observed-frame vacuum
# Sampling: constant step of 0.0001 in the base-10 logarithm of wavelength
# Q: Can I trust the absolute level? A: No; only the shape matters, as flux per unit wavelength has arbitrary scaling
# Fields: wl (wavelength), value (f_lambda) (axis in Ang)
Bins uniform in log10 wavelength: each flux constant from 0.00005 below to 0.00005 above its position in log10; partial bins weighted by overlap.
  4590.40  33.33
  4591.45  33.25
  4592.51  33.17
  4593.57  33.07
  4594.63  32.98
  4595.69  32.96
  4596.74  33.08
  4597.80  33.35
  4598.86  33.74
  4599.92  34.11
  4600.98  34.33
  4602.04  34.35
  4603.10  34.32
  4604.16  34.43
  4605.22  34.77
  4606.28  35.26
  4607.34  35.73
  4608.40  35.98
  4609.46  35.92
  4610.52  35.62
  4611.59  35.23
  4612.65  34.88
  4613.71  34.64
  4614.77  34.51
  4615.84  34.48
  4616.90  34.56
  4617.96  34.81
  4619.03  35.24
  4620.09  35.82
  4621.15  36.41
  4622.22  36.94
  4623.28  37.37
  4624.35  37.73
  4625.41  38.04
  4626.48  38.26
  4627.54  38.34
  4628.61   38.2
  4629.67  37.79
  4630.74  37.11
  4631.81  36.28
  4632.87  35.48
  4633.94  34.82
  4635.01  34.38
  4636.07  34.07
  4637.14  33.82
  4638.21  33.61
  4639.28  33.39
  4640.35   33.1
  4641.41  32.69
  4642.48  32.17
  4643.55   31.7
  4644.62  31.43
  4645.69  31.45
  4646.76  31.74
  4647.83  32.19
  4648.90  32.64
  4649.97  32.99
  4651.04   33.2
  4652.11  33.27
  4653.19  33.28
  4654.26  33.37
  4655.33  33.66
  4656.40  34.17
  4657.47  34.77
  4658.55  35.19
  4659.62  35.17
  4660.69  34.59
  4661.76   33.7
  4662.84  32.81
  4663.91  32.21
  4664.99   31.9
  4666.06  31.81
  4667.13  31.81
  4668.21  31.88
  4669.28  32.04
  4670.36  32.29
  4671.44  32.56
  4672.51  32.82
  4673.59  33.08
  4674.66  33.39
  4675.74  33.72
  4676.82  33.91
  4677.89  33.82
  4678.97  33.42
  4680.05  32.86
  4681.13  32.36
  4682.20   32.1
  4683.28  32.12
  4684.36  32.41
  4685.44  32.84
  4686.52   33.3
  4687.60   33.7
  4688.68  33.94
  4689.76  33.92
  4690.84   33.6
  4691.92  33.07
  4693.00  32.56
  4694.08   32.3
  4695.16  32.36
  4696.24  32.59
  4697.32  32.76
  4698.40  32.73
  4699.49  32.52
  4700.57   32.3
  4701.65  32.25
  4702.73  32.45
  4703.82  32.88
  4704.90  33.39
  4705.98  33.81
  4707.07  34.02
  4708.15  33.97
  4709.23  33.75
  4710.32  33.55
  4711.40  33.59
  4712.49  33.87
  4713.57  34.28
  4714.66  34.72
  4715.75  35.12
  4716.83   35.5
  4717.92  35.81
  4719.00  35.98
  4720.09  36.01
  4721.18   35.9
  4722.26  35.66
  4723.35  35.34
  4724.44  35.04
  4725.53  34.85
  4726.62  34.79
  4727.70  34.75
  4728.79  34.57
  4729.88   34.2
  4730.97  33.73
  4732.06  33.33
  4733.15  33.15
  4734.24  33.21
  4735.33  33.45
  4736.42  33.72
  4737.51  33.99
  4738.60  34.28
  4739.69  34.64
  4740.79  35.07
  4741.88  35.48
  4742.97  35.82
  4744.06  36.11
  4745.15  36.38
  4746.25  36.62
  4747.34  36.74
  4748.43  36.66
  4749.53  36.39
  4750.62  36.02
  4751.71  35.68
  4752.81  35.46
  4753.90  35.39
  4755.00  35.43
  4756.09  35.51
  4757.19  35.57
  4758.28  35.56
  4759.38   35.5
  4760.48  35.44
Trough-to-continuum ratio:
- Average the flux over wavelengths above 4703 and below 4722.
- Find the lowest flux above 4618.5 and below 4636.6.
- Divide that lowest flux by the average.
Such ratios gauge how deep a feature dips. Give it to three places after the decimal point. 0.988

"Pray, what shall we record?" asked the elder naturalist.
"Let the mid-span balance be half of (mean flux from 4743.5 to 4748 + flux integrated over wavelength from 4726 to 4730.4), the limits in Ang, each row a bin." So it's 94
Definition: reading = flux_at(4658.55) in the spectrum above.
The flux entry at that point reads 35.19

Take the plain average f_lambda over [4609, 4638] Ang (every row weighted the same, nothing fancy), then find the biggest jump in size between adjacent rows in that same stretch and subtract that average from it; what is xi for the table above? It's -35.1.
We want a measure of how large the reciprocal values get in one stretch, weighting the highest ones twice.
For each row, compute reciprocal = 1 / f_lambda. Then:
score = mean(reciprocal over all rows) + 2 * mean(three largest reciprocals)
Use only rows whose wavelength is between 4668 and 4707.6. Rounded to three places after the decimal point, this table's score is 0.093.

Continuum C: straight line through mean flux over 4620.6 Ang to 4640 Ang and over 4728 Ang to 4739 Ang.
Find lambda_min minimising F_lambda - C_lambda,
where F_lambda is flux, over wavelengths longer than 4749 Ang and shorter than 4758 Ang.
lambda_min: 4753.90 Ang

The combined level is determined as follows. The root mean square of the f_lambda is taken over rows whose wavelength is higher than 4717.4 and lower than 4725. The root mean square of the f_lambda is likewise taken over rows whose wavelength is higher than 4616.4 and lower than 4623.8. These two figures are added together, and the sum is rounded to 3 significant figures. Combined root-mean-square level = 71.6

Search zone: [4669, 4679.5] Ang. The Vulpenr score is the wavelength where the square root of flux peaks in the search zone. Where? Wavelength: 4676.82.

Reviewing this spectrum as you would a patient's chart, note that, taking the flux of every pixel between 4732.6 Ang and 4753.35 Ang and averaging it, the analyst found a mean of 35.2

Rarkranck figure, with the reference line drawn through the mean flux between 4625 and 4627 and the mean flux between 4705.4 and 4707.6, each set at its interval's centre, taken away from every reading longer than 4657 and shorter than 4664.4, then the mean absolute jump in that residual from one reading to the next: 0.54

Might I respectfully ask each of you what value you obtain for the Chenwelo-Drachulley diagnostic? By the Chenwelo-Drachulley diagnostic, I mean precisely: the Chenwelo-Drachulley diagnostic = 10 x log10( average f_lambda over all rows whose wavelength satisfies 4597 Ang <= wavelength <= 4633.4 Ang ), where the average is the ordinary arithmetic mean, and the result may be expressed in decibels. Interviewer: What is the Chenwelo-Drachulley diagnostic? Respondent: 15.53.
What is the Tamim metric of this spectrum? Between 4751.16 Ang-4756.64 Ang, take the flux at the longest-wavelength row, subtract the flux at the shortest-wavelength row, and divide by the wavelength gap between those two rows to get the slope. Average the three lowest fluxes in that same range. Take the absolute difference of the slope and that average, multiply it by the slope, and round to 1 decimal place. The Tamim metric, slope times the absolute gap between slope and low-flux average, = -1.4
